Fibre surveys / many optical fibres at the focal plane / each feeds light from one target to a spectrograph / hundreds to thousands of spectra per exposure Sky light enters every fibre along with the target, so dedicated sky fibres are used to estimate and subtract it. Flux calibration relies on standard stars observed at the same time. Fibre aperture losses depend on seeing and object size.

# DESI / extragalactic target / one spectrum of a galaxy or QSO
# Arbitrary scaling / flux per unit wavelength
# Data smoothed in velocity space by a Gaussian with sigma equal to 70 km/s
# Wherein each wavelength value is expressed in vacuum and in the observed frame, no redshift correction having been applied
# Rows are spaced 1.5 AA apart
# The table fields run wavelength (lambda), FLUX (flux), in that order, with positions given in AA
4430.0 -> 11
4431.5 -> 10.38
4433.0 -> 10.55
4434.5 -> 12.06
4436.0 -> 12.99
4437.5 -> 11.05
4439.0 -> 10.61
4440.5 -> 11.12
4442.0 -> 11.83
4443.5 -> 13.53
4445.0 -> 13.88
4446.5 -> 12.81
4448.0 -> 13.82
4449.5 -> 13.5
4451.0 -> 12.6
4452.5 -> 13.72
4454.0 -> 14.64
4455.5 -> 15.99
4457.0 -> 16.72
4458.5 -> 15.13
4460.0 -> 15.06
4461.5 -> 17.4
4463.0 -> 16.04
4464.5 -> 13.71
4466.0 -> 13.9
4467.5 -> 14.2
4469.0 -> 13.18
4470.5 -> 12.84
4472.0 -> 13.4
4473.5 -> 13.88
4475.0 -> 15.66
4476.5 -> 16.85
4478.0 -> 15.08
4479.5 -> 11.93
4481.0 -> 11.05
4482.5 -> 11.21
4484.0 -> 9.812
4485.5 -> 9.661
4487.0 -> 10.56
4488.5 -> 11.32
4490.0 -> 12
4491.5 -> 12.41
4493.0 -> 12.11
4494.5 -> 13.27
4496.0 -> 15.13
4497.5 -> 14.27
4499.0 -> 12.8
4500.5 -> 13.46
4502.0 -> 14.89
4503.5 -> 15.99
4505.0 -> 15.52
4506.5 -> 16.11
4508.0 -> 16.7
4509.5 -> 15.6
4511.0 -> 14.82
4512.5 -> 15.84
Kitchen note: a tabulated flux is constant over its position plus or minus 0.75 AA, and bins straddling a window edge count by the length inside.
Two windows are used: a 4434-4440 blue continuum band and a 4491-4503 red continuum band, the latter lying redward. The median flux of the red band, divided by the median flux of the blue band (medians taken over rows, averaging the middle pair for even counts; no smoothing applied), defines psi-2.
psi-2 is 1.2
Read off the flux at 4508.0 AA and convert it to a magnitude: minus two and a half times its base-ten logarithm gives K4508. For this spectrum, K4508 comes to -3.06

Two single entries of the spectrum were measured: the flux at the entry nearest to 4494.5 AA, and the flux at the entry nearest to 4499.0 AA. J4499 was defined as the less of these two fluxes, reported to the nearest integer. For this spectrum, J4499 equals 13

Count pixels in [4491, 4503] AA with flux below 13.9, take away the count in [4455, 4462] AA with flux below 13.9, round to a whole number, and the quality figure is 5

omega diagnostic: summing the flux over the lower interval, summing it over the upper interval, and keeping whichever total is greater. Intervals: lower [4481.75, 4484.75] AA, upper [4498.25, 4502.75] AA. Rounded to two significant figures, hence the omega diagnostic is 41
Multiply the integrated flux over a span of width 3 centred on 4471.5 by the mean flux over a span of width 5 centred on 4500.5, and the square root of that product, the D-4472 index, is 23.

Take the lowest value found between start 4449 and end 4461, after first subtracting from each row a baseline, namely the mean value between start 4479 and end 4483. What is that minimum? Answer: 1.2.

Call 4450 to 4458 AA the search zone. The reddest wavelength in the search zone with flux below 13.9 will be 4452.5 AA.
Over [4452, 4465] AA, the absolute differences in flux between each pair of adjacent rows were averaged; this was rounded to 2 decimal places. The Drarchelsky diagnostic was 1.34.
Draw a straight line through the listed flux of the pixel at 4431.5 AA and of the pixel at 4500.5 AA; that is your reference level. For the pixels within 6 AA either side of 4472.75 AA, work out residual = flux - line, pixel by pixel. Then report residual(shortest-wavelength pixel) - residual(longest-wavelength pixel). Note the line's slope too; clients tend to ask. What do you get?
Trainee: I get 0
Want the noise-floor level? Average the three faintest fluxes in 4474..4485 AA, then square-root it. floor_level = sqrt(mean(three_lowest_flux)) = 3.27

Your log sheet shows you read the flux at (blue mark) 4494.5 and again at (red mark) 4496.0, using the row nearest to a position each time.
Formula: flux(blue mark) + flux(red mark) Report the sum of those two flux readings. 28.4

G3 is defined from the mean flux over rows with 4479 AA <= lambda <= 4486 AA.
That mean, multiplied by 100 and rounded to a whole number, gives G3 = 1073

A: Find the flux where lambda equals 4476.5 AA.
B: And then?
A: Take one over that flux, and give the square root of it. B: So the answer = 0.244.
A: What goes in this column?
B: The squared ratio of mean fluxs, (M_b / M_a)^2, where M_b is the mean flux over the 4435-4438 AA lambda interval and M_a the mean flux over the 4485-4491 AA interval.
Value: 1.2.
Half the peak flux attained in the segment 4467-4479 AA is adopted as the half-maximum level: 8.4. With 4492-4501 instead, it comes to 7.6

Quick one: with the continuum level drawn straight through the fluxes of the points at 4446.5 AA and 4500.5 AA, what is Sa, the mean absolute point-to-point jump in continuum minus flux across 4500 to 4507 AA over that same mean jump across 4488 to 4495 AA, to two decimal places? 1.41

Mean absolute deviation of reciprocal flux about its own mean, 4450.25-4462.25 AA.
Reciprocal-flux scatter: 0.0052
